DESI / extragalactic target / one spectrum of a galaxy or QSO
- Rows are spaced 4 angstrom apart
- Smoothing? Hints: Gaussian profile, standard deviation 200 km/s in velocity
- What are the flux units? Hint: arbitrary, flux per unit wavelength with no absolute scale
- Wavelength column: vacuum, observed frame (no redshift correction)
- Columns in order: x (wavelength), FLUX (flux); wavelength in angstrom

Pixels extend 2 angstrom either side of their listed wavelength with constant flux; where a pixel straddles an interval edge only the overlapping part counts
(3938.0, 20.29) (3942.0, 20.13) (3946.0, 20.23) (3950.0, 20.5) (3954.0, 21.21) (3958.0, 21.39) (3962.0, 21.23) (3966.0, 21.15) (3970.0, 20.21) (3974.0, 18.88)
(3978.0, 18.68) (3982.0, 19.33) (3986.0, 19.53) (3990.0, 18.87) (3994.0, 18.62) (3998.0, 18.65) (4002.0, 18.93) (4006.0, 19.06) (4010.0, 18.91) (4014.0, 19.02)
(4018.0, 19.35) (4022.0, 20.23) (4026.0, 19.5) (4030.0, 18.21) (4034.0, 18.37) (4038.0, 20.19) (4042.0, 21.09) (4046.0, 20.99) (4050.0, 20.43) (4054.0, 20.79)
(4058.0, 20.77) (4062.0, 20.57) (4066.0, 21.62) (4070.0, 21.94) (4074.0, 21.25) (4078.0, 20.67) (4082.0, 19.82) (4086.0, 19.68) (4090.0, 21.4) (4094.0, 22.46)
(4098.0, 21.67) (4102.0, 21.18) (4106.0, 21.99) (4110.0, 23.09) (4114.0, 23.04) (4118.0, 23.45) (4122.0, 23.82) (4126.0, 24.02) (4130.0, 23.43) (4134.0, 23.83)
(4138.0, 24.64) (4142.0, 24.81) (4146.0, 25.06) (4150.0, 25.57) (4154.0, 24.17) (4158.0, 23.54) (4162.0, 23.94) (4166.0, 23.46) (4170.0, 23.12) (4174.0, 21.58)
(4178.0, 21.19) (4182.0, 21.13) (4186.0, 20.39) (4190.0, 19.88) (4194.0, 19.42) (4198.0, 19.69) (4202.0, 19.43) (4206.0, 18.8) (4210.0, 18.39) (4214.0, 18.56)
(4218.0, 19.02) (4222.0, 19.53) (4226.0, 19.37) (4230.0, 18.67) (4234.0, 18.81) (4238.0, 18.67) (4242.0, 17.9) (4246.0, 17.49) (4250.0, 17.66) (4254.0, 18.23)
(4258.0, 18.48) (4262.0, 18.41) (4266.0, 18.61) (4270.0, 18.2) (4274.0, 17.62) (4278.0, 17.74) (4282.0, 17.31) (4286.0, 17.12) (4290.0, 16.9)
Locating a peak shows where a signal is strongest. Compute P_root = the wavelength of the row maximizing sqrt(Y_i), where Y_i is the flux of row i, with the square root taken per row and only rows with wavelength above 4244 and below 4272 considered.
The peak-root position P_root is 4266.0 angstrom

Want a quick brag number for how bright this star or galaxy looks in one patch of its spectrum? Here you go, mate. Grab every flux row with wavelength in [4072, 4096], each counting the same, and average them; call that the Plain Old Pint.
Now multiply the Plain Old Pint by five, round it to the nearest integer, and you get 104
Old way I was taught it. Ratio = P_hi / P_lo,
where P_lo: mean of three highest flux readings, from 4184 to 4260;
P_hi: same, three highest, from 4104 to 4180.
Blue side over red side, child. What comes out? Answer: 1.26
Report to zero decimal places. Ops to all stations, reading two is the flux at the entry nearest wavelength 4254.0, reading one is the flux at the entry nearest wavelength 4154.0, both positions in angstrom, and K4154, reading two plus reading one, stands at 42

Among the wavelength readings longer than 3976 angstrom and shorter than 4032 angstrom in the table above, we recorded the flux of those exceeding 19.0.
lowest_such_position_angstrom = 3982.0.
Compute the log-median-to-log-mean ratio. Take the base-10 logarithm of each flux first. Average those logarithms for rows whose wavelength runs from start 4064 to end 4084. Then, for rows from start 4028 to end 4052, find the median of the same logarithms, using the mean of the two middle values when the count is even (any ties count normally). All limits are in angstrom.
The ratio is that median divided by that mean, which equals 0.99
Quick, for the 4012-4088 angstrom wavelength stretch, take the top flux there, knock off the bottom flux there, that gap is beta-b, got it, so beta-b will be 3.7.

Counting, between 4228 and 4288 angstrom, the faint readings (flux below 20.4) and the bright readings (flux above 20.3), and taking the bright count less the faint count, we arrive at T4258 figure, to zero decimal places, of -15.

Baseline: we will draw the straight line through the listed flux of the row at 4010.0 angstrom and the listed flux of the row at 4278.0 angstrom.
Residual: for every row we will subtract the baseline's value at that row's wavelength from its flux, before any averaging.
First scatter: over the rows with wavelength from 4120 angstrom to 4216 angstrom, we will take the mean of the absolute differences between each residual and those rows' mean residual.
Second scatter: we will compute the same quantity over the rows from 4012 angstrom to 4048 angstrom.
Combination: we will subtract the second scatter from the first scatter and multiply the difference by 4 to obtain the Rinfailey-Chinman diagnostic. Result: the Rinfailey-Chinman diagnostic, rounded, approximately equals 4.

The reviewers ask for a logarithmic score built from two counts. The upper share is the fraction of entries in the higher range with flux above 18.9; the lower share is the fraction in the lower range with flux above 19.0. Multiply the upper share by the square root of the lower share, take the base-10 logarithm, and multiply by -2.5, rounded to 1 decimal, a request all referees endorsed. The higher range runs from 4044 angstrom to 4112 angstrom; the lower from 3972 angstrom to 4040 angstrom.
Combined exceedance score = 0.4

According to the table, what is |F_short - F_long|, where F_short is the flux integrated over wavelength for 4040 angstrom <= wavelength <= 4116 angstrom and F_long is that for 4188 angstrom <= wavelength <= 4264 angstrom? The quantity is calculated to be 192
